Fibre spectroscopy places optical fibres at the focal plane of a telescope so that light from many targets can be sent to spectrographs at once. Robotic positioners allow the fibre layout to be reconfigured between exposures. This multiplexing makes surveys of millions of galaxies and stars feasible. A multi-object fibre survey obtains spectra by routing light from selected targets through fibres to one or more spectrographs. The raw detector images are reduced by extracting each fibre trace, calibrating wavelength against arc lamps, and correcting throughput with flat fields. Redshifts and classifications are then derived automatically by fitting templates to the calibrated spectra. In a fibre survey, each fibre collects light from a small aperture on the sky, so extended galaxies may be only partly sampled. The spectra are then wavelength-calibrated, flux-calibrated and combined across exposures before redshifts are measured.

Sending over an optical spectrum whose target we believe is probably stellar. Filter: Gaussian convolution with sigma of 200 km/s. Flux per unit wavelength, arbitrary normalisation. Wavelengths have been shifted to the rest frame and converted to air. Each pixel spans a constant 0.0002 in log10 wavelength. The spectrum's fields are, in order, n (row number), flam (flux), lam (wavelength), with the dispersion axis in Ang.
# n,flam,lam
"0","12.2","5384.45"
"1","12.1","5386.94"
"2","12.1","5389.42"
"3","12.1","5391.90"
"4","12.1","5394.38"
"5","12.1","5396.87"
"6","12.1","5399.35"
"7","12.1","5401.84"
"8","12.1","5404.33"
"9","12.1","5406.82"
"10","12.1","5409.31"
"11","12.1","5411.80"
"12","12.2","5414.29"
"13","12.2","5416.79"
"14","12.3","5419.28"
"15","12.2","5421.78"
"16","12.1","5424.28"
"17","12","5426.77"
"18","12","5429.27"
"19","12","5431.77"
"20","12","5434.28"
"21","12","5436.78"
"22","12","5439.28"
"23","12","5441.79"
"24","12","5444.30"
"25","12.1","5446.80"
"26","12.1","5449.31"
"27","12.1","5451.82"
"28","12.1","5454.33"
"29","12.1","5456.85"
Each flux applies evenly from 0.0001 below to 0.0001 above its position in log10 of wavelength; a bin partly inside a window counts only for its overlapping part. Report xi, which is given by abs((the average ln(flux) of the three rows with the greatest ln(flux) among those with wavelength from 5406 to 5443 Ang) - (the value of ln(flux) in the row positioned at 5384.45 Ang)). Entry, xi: 0.003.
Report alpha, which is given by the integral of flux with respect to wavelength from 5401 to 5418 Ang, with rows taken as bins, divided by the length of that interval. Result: 12.1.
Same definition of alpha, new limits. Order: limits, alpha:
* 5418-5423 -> 12.3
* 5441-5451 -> 12.1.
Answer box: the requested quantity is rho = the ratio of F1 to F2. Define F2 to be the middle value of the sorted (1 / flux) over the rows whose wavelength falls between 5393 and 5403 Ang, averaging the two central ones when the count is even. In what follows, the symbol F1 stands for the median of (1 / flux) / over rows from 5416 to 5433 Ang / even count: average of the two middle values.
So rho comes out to 1.00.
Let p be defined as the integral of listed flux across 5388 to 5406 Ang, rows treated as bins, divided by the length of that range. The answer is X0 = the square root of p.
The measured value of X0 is 3.479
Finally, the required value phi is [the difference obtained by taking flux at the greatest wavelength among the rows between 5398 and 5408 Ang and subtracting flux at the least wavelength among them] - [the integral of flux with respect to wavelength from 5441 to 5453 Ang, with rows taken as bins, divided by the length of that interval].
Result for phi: -12.1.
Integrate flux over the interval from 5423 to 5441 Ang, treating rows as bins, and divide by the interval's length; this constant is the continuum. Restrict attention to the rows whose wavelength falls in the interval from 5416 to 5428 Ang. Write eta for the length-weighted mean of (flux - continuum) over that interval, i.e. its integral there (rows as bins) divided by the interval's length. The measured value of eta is 0.14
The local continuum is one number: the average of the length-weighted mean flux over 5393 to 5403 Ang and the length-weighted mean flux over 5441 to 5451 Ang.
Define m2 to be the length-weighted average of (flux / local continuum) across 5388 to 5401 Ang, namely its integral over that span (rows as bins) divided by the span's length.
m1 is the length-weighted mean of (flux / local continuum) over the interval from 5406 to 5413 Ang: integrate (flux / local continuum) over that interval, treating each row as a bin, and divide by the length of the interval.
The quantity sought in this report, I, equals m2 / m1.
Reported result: 1.00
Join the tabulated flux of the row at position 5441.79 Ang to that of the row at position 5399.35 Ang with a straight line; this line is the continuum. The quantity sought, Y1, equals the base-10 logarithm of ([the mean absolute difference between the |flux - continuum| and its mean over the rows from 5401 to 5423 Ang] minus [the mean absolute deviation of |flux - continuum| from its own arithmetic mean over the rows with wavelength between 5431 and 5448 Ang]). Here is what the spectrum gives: -1.30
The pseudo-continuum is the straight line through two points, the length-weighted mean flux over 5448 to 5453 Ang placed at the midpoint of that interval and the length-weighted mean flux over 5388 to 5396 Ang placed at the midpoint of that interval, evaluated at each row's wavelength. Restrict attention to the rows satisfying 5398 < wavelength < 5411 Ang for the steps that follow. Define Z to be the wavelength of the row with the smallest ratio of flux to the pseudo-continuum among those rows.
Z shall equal 5399.35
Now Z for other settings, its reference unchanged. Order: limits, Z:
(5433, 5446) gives 5434.28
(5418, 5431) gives 5426.77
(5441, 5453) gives 5441.79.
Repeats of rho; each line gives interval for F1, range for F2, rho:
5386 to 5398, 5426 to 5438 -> 0.99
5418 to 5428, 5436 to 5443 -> 0.99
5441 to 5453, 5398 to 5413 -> 1.00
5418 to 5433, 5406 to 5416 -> 1.00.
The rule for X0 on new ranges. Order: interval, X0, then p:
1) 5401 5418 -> 3.482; 12.1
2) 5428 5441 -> 3.463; 12.0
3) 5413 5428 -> 3.489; 12.2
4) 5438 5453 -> 3.472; 12.1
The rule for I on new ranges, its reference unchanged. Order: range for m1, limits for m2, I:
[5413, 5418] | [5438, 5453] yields 0.99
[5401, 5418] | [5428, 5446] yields 0.99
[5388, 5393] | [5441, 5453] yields 1.00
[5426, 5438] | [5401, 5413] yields 1.01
